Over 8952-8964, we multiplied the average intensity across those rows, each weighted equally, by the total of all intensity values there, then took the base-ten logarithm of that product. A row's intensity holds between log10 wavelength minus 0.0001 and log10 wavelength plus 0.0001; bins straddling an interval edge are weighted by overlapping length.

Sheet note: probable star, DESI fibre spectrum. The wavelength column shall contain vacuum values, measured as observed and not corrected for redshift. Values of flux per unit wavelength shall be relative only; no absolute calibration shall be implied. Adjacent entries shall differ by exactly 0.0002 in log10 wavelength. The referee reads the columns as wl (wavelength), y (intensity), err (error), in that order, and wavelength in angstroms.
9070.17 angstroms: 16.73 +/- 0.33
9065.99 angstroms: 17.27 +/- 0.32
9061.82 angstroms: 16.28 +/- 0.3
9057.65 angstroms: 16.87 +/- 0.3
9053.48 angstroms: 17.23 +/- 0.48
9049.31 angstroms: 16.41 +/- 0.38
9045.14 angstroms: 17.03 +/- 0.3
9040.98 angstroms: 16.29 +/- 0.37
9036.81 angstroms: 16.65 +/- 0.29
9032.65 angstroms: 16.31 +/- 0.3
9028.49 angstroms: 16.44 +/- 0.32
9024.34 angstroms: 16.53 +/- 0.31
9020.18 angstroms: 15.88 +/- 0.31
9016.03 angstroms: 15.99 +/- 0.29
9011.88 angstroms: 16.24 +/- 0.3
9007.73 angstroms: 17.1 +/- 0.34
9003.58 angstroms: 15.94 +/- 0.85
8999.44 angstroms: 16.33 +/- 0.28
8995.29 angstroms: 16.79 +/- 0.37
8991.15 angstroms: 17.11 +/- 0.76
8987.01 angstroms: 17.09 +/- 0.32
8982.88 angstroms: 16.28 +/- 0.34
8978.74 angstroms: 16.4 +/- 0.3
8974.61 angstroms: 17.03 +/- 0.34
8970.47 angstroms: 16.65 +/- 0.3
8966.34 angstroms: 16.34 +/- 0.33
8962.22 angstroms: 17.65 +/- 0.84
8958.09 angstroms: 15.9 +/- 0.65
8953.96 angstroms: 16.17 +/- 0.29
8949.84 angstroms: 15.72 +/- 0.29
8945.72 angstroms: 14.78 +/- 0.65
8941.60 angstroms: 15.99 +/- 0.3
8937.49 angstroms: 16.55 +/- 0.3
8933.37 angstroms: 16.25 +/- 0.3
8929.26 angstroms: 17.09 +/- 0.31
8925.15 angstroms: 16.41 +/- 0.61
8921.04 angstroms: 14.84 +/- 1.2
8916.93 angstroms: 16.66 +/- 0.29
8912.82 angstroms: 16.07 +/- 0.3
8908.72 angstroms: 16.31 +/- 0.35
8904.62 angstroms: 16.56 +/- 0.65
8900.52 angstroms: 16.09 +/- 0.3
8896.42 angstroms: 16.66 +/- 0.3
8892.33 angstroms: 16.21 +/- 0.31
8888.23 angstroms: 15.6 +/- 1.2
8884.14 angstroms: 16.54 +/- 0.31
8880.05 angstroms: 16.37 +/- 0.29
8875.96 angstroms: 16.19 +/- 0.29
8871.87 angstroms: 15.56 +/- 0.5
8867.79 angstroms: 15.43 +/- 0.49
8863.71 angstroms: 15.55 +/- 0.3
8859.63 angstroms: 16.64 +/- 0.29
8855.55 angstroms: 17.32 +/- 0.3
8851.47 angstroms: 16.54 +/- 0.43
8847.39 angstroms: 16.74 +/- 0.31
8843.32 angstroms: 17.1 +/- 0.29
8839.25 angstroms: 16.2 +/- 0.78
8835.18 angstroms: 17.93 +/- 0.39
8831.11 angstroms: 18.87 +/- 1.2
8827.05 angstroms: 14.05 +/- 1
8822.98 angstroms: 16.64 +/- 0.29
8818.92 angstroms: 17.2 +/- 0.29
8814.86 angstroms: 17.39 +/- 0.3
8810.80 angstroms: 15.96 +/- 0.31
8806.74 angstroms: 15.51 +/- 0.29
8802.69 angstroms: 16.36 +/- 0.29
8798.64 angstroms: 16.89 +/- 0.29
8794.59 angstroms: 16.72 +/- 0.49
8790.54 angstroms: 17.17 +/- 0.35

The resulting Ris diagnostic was 2.92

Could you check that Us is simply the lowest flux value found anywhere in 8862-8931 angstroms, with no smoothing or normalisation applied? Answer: 14.84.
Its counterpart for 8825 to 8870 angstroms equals 14.05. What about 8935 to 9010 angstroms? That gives 14.78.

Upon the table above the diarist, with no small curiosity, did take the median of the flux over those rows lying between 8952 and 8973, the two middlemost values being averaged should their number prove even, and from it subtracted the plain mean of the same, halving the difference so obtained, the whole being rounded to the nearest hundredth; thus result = -0.10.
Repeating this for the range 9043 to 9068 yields 0.05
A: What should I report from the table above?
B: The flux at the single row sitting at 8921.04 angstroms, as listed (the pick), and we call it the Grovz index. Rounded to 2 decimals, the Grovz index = 14.84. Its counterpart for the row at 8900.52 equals 16.09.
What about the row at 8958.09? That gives 15.90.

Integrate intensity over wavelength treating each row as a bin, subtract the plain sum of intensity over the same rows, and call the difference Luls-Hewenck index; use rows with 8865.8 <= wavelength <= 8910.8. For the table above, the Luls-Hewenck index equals 549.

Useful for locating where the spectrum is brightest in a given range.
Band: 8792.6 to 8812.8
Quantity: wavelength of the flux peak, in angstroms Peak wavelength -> 8798.64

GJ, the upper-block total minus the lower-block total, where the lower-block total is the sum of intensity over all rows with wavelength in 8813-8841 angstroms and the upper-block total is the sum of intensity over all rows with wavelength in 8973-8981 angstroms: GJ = -85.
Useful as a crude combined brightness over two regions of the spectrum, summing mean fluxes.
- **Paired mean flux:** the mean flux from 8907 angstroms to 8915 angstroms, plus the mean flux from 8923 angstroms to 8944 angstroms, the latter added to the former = 32.6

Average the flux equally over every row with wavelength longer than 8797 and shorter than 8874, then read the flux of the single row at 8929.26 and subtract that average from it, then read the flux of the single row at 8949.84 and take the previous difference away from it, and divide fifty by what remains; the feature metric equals 3.30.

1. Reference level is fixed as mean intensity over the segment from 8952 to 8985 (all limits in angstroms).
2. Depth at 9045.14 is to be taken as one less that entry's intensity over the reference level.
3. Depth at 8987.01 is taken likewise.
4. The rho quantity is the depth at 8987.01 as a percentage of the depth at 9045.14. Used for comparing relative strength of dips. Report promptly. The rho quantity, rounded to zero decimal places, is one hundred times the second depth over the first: 113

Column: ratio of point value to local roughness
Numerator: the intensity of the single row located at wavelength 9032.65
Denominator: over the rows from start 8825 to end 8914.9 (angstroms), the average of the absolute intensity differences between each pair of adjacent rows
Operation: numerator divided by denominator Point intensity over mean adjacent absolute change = 21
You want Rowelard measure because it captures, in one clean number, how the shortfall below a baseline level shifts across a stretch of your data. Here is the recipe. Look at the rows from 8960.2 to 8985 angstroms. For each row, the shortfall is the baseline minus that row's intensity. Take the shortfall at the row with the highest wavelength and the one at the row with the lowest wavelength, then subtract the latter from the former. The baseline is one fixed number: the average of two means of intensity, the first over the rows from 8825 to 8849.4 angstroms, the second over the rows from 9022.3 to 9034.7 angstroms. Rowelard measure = 1.4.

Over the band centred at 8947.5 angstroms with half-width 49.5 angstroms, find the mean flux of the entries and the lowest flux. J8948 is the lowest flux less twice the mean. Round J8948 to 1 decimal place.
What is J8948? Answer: -17.9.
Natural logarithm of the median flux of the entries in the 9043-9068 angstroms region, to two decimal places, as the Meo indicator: 2.83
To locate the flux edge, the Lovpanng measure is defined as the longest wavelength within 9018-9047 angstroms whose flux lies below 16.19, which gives 9020.18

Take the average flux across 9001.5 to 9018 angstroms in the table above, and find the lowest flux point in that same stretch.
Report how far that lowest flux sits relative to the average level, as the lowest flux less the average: -0.38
